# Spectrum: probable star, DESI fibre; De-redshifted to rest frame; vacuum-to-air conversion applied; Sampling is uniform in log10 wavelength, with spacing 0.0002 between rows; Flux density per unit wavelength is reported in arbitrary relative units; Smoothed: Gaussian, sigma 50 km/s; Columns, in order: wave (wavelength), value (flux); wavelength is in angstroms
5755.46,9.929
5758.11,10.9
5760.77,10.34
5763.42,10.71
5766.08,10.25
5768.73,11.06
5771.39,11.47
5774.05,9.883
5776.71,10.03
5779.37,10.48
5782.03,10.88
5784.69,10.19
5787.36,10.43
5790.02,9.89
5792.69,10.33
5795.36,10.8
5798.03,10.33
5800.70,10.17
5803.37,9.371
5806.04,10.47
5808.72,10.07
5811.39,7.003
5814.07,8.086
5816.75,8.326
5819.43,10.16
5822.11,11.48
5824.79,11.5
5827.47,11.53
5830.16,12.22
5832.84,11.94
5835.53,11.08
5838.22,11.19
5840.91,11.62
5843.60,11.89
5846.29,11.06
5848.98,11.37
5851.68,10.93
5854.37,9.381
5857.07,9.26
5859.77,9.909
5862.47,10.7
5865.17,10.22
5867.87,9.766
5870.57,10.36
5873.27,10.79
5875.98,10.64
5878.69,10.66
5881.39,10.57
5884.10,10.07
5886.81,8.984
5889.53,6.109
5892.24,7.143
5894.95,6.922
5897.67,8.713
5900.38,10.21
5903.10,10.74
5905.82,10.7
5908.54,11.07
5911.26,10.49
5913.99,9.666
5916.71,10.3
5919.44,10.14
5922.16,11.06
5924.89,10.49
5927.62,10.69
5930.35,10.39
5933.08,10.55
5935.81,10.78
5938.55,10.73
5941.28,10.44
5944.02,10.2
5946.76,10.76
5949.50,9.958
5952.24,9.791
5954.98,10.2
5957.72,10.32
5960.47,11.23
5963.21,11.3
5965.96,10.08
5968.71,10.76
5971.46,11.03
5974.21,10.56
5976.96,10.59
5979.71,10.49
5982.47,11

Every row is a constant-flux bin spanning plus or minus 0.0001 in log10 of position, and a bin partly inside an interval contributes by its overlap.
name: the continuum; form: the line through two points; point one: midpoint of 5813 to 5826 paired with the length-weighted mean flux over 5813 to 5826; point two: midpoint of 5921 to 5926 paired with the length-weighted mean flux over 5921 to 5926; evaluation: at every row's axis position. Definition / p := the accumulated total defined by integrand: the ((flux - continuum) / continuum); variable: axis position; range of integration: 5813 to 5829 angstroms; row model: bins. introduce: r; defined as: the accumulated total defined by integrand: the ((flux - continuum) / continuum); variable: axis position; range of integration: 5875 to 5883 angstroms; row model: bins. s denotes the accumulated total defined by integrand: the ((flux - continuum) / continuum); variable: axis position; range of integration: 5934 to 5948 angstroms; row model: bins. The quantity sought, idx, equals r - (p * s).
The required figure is 0.3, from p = 0.47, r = 0.15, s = -0.43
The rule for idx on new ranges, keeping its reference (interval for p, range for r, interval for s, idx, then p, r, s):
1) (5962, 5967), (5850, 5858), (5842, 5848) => -0.1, -0.18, -0.20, 0.79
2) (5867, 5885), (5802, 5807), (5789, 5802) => 0.0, 0.08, 0.03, 0.77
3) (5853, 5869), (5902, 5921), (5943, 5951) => -0.7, -0.61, -0.41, -0.48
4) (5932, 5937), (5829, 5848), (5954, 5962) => 2.8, -0.09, 2.78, -0.32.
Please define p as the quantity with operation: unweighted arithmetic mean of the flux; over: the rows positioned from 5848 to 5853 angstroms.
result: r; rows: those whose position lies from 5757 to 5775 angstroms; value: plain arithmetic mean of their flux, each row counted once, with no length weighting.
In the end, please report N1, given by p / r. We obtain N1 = 1.05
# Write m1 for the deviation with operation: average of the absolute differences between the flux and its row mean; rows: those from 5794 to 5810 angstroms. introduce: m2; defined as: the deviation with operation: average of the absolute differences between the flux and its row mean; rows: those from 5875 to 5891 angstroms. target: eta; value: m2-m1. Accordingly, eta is 1.0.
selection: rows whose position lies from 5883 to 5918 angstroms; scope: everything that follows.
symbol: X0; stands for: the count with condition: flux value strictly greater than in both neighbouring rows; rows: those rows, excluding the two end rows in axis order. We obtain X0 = 3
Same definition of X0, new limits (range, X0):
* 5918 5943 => 3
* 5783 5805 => 2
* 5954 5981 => 3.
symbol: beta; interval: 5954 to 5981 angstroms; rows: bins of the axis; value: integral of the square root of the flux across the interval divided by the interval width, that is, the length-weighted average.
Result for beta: 3.27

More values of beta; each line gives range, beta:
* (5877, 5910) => 3.04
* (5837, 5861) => 3.27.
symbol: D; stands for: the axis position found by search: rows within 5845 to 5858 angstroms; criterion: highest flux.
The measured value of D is 5848.98 angstroms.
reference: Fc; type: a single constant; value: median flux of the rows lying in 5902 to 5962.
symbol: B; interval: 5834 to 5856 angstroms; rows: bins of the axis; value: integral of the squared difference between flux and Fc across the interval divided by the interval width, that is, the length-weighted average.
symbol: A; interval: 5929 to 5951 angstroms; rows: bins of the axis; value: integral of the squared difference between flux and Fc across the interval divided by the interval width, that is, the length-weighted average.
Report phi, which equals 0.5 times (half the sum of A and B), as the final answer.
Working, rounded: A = 0.1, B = 0.8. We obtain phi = 0.2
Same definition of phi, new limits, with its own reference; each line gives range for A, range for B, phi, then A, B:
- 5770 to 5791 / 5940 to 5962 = 0.1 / 0.3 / 0.2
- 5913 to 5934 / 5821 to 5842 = 0.4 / 0.1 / 1.3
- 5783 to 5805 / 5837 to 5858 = 0.3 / 0.2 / 1.0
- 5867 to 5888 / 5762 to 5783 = 0.2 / 0.4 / 0.3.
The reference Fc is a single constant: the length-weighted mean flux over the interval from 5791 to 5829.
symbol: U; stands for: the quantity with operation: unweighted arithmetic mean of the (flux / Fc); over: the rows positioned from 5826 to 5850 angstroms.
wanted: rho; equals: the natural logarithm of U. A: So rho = 0.15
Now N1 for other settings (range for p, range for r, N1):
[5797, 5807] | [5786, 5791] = 0.99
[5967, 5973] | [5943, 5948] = 1.04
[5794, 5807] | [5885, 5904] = 1.22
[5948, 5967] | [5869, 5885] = 0.99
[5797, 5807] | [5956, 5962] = 0.94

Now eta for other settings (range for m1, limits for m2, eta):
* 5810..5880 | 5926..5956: -0.7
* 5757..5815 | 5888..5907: 1.0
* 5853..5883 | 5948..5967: 0.0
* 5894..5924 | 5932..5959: -0.6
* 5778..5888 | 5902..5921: -0.4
